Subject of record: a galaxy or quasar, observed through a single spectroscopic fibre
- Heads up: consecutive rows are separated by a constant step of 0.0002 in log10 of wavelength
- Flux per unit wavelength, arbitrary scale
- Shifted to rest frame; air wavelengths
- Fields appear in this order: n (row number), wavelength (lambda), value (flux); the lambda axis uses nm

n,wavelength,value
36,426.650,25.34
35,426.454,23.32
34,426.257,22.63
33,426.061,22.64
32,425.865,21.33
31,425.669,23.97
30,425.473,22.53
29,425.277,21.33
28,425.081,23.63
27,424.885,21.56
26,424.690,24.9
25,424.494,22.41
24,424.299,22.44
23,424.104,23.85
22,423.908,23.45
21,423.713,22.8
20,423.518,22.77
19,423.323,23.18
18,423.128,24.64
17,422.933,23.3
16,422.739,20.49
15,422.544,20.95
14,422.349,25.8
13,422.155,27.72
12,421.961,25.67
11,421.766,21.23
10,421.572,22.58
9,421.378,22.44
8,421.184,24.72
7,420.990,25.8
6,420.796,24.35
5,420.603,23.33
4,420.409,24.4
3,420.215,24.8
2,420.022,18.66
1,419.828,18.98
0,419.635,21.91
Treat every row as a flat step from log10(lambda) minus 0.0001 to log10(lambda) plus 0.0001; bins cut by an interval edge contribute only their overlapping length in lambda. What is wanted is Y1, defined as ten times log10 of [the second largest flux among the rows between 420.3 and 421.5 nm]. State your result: 13.93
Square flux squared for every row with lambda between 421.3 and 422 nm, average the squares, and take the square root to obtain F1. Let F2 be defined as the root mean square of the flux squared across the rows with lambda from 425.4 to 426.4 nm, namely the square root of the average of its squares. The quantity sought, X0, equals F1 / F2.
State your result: 1.04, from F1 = 536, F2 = 514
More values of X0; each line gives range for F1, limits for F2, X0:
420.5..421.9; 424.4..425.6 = 1.07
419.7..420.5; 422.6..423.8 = 0.94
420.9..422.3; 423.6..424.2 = 1.11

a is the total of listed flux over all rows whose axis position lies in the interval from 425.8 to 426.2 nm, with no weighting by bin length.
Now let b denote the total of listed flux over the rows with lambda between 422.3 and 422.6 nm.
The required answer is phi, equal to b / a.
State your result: 1.06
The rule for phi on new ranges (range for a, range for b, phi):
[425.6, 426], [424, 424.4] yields 1.02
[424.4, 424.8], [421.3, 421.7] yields 0.95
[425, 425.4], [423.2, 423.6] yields 1.02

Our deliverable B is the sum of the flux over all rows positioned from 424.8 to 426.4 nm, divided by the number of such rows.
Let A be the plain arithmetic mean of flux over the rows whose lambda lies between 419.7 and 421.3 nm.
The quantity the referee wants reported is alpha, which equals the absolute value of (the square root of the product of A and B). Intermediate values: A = 23.1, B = 22.5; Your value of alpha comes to 22.8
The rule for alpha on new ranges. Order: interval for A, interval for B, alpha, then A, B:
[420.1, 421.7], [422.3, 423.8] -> 23.5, 24.1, 23.0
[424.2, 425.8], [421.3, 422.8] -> 23.1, 22.8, 23.4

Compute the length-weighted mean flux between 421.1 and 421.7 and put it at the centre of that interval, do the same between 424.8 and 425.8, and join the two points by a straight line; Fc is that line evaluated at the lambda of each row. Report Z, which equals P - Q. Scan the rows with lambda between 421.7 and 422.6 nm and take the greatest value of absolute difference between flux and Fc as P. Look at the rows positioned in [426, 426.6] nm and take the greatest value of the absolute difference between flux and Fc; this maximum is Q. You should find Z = 3.8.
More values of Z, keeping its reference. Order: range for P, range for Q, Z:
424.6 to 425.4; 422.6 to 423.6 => -0.2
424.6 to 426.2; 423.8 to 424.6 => 1.1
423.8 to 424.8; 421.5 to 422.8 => -2.5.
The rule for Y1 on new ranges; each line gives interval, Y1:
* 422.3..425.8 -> 13.96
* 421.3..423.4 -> 14.12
